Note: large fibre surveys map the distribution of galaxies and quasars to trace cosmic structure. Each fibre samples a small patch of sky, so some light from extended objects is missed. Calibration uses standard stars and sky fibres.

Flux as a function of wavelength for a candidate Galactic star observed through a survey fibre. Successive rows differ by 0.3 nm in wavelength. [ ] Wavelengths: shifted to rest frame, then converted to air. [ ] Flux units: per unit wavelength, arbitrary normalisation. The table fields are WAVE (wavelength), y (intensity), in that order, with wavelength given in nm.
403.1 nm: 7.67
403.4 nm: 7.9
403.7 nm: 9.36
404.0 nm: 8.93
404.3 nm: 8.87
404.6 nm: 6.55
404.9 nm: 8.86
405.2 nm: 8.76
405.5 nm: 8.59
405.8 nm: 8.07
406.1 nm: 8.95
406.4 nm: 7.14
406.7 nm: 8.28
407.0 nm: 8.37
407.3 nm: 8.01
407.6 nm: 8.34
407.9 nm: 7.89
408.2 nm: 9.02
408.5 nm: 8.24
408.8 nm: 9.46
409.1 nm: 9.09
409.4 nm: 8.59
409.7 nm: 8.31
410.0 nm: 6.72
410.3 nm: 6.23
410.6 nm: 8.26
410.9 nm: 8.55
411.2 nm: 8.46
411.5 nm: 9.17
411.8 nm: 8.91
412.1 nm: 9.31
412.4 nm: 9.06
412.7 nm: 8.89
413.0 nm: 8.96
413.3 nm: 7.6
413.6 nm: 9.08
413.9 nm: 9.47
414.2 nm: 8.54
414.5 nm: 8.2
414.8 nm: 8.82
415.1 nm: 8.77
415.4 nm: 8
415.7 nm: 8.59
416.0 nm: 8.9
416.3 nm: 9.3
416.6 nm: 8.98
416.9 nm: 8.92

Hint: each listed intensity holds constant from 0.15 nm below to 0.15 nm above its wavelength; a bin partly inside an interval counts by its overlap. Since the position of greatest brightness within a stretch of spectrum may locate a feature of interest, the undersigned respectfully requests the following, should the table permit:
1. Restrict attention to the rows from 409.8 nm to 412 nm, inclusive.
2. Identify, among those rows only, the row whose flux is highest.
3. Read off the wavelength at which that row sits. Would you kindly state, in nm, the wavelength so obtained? 411.5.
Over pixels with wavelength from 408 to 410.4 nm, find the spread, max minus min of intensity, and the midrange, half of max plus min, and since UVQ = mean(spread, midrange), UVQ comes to 5.54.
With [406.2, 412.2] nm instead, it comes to 5.54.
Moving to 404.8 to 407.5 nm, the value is 4.93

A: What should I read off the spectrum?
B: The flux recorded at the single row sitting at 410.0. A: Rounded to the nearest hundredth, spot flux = 6.72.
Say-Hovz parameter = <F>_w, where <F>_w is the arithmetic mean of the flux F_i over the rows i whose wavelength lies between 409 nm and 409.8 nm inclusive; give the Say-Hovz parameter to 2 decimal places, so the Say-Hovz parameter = 8.66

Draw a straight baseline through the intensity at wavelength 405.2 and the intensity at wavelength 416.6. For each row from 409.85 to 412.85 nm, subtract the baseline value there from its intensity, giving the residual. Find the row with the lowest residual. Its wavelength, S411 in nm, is 410.3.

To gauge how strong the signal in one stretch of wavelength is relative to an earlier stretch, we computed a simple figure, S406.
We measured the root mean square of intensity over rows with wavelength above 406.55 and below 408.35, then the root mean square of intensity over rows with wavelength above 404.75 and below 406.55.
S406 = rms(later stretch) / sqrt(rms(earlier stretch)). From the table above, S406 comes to 2.87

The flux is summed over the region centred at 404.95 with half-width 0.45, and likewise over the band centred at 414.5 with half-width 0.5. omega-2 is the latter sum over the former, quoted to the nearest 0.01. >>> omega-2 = 1.06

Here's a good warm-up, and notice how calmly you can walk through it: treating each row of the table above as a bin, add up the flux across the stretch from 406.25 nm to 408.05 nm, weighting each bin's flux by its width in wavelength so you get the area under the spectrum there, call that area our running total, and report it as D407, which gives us 14.4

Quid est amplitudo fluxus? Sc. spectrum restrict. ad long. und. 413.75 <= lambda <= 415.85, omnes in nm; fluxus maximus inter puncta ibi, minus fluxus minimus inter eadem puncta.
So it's 1.5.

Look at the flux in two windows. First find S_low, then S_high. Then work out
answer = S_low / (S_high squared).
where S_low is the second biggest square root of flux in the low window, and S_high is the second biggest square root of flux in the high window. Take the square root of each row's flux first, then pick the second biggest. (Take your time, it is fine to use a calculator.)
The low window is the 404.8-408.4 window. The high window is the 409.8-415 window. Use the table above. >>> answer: 0.321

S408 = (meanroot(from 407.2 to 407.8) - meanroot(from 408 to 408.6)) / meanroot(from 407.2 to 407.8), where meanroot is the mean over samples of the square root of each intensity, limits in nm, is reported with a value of -0.03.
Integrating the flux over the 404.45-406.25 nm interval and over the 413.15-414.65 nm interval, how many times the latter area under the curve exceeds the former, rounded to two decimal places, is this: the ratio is 0.86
